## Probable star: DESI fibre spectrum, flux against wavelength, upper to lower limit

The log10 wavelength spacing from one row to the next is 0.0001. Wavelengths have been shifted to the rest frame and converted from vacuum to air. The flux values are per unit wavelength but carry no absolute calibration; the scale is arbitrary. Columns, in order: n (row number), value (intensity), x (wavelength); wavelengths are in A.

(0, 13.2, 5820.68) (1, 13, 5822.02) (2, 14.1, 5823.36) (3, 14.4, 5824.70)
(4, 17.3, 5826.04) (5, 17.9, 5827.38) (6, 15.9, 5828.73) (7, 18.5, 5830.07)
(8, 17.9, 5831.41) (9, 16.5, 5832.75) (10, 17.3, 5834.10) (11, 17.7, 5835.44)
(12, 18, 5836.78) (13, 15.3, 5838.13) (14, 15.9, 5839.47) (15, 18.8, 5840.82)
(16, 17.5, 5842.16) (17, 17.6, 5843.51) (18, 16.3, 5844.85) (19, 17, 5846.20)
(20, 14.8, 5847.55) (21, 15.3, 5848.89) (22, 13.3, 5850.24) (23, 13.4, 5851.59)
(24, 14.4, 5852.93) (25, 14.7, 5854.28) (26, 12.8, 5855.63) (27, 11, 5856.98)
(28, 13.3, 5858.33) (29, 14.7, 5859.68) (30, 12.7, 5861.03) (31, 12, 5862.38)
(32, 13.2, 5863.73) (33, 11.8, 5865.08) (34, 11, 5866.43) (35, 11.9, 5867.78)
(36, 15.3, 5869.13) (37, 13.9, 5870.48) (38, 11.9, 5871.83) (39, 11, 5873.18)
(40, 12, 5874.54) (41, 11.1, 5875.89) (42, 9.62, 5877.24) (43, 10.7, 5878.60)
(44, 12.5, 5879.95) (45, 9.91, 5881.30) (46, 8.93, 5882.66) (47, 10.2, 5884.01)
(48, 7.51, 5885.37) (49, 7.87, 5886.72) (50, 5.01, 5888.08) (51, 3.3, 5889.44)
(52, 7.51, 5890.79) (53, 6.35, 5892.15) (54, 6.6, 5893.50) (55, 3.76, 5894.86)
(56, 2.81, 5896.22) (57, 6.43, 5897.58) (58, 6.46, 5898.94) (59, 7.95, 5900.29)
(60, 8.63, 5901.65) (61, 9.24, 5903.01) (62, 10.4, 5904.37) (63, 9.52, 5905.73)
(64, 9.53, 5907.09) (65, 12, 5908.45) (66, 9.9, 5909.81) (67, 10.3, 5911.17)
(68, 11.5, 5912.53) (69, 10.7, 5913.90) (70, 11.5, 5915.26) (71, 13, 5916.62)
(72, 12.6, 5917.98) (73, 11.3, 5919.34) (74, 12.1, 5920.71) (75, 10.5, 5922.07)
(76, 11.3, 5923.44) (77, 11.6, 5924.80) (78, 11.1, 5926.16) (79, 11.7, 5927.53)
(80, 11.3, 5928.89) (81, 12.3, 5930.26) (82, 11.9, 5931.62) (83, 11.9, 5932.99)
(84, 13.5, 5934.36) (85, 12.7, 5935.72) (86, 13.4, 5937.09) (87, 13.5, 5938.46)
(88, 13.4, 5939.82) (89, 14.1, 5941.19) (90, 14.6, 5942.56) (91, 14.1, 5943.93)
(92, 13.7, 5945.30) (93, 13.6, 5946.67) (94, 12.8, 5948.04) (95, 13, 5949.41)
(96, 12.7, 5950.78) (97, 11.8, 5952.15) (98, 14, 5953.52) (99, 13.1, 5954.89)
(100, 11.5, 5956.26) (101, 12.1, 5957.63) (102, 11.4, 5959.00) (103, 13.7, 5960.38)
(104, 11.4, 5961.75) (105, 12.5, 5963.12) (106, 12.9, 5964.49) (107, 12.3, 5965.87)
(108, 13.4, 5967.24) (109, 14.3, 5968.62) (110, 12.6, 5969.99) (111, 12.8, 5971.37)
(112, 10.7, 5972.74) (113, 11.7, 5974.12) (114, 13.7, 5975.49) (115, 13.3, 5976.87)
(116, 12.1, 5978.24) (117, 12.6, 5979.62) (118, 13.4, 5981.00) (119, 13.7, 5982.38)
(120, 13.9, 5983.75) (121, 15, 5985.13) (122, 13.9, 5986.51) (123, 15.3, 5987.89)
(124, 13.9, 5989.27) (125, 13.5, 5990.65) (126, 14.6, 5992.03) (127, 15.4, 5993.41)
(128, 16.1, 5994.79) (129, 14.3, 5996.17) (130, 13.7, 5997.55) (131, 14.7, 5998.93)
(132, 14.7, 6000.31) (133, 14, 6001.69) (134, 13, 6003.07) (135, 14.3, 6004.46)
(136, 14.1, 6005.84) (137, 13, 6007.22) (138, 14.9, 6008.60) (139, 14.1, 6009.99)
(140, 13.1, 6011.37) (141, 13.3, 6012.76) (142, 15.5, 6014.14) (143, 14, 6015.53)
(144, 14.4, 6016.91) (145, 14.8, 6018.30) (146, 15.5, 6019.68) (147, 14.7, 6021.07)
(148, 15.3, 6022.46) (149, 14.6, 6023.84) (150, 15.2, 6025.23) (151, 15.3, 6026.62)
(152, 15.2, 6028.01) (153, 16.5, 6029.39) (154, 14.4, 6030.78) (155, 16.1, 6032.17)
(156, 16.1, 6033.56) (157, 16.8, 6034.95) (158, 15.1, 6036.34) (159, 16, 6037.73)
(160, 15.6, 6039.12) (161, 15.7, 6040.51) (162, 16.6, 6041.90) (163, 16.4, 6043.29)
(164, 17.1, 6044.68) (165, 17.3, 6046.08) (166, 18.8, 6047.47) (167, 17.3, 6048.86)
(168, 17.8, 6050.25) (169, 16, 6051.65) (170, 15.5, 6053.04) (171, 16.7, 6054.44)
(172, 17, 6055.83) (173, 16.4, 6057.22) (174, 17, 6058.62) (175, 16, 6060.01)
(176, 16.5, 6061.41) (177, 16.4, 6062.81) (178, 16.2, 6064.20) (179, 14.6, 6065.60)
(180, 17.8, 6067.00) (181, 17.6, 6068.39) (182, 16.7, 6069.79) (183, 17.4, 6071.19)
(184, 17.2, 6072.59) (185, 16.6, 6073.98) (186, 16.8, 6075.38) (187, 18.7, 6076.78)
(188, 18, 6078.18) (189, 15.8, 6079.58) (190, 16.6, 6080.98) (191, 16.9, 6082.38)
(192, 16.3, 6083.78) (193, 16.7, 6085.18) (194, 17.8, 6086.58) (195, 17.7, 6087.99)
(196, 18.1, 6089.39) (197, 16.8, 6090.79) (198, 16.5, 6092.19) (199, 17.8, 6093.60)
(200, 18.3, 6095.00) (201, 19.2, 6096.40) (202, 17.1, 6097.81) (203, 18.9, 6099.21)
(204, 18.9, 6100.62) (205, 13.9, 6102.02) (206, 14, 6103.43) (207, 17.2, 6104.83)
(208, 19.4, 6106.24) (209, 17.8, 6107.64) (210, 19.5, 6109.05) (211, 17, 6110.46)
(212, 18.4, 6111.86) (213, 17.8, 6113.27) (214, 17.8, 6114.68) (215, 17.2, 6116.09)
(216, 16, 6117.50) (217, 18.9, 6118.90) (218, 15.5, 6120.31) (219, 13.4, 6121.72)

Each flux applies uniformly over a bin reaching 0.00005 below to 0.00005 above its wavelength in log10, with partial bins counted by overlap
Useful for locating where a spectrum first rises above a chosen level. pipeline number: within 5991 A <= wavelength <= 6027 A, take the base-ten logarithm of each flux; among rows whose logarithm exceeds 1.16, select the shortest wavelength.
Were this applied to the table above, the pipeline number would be 5992.03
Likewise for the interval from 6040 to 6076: 6040.51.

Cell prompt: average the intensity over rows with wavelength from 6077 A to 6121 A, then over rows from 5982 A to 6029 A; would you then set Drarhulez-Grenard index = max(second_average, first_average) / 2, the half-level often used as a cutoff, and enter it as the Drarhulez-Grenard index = 8.7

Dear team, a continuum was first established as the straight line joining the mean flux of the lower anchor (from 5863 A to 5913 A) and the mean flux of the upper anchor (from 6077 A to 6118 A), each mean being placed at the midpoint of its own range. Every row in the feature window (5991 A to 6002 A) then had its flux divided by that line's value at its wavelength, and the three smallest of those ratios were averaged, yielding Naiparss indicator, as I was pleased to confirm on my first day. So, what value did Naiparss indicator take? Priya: 1.03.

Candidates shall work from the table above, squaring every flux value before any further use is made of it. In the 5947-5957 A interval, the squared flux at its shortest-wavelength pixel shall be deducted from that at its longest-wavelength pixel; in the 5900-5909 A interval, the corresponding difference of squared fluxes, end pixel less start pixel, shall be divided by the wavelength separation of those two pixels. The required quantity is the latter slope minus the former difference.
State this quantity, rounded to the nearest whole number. 41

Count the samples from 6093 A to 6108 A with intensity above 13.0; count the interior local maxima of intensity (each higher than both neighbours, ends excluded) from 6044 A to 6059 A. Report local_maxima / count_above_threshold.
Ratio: 0.273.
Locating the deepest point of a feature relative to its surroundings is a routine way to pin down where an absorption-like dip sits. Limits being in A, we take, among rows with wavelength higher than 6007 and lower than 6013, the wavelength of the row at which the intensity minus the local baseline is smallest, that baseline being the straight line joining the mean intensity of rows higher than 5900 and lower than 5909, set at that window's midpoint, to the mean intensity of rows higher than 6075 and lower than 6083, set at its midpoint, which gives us 6011.37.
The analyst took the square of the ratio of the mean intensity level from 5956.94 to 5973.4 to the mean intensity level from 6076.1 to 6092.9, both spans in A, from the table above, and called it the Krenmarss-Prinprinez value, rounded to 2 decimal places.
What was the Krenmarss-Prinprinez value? 0.53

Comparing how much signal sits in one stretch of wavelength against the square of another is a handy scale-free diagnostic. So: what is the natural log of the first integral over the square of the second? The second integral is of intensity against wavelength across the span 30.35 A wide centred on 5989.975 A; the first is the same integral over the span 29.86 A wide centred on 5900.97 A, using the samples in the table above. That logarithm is -6.63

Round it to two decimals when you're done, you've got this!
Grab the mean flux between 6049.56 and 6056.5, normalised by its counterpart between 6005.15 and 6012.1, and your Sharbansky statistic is 1.20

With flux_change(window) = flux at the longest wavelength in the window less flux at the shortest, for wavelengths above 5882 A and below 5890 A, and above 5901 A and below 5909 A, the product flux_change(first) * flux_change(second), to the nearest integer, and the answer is -19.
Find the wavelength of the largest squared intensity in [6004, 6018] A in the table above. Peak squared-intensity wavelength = 6014.14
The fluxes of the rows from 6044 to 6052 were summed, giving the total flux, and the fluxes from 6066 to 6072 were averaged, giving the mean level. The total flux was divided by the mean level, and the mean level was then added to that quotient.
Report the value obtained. 23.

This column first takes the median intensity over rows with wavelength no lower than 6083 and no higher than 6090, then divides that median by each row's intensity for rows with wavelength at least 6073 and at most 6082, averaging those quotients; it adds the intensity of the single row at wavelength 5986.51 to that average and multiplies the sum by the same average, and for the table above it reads 16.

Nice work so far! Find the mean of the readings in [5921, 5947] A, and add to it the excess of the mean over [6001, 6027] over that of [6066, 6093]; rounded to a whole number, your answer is 10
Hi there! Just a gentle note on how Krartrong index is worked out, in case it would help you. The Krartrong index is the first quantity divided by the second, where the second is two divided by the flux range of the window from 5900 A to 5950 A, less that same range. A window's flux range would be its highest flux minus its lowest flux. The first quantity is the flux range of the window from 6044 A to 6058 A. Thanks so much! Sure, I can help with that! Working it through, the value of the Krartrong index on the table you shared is -0.5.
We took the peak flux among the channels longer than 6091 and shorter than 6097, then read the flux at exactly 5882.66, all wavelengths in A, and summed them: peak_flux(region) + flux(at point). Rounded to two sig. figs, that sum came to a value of 28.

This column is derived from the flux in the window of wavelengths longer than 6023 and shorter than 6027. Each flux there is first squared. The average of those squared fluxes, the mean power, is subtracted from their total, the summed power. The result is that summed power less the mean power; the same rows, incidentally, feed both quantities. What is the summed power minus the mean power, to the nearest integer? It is 452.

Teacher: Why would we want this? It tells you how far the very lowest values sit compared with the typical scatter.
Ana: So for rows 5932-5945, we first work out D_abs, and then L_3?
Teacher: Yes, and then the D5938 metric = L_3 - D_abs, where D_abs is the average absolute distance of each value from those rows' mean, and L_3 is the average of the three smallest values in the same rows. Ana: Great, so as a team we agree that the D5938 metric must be 12.1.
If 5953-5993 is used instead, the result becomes 10.2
